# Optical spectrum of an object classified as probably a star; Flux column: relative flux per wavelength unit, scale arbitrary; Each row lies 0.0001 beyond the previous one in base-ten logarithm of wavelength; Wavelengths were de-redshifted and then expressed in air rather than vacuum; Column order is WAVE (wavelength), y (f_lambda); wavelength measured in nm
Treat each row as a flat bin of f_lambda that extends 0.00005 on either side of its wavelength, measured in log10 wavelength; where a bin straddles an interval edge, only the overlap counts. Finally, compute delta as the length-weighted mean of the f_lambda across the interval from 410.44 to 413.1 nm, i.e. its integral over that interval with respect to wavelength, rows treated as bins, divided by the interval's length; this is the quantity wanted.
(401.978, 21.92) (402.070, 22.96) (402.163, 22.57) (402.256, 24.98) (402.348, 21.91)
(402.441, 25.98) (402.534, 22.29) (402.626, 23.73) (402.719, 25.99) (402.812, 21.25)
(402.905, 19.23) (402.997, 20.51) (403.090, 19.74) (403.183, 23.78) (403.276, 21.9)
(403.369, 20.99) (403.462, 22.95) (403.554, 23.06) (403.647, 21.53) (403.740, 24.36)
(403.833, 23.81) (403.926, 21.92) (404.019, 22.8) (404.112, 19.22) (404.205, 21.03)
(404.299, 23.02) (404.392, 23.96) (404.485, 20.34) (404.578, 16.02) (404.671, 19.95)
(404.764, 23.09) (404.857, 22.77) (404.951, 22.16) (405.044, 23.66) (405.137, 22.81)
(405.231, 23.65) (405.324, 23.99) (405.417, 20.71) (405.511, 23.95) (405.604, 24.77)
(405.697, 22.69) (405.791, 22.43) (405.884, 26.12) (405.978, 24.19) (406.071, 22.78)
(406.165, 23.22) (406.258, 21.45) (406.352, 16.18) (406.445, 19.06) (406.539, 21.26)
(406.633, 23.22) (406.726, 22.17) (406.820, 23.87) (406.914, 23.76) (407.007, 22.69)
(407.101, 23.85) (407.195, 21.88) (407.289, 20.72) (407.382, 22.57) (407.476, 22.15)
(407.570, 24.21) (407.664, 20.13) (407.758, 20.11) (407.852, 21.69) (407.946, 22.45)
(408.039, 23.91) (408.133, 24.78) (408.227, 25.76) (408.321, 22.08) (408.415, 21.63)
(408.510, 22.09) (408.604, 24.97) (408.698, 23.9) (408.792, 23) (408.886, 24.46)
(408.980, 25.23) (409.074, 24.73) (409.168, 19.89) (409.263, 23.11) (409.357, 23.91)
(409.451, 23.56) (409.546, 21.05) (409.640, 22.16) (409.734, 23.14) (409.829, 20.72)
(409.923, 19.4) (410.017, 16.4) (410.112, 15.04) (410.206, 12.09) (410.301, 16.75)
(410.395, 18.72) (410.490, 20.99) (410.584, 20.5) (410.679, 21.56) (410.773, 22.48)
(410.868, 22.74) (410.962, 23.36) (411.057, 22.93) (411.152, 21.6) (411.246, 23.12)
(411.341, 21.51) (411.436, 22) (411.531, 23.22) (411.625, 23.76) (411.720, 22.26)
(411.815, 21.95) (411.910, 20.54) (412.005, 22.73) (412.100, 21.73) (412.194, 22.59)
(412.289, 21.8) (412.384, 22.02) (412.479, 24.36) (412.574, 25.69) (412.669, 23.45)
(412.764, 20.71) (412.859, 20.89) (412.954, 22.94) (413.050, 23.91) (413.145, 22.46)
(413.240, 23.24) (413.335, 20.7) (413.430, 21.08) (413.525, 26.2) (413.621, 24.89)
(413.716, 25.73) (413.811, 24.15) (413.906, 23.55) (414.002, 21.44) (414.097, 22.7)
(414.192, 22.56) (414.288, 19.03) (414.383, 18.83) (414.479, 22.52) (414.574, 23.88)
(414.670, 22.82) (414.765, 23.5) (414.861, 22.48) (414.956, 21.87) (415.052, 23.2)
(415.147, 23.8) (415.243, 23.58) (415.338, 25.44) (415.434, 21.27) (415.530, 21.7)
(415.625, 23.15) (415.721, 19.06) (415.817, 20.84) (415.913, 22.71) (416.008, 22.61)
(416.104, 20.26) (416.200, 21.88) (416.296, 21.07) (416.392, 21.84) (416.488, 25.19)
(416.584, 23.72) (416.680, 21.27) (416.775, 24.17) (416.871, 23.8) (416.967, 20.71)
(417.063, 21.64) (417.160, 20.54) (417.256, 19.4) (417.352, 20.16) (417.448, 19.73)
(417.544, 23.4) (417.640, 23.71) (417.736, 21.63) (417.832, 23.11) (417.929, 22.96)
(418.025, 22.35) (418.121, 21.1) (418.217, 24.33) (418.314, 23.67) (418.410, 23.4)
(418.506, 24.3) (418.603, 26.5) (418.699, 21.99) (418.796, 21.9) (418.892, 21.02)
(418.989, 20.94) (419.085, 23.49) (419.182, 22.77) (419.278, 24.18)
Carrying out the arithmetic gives 22.4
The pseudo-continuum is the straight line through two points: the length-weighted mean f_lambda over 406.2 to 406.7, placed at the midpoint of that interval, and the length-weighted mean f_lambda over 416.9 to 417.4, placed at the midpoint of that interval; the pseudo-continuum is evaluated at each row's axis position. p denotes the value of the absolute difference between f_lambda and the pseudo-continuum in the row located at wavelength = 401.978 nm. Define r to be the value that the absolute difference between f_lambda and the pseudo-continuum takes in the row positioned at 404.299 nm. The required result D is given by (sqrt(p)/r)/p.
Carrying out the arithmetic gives 0.30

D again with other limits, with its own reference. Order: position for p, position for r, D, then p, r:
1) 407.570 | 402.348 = 0.33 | 4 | 1.6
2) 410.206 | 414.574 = 0.10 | 8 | 3.3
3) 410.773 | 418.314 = 0.23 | 2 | 3.1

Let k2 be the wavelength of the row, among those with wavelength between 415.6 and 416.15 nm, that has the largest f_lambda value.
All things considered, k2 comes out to 415.625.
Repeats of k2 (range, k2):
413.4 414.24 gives 413.525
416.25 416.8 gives 416.488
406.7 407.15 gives 406.820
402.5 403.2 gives 402.719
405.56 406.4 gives 405.884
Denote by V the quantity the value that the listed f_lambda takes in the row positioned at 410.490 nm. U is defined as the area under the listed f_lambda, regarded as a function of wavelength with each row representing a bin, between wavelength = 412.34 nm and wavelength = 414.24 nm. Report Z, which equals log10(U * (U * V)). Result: 4.61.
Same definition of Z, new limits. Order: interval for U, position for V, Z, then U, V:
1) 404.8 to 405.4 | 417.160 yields 3.59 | 14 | 20.54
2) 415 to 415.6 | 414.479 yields 3.64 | 14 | 22.52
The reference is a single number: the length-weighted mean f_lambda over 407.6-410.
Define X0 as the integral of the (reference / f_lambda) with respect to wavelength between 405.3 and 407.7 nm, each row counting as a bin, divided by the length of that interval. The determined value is 1.02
